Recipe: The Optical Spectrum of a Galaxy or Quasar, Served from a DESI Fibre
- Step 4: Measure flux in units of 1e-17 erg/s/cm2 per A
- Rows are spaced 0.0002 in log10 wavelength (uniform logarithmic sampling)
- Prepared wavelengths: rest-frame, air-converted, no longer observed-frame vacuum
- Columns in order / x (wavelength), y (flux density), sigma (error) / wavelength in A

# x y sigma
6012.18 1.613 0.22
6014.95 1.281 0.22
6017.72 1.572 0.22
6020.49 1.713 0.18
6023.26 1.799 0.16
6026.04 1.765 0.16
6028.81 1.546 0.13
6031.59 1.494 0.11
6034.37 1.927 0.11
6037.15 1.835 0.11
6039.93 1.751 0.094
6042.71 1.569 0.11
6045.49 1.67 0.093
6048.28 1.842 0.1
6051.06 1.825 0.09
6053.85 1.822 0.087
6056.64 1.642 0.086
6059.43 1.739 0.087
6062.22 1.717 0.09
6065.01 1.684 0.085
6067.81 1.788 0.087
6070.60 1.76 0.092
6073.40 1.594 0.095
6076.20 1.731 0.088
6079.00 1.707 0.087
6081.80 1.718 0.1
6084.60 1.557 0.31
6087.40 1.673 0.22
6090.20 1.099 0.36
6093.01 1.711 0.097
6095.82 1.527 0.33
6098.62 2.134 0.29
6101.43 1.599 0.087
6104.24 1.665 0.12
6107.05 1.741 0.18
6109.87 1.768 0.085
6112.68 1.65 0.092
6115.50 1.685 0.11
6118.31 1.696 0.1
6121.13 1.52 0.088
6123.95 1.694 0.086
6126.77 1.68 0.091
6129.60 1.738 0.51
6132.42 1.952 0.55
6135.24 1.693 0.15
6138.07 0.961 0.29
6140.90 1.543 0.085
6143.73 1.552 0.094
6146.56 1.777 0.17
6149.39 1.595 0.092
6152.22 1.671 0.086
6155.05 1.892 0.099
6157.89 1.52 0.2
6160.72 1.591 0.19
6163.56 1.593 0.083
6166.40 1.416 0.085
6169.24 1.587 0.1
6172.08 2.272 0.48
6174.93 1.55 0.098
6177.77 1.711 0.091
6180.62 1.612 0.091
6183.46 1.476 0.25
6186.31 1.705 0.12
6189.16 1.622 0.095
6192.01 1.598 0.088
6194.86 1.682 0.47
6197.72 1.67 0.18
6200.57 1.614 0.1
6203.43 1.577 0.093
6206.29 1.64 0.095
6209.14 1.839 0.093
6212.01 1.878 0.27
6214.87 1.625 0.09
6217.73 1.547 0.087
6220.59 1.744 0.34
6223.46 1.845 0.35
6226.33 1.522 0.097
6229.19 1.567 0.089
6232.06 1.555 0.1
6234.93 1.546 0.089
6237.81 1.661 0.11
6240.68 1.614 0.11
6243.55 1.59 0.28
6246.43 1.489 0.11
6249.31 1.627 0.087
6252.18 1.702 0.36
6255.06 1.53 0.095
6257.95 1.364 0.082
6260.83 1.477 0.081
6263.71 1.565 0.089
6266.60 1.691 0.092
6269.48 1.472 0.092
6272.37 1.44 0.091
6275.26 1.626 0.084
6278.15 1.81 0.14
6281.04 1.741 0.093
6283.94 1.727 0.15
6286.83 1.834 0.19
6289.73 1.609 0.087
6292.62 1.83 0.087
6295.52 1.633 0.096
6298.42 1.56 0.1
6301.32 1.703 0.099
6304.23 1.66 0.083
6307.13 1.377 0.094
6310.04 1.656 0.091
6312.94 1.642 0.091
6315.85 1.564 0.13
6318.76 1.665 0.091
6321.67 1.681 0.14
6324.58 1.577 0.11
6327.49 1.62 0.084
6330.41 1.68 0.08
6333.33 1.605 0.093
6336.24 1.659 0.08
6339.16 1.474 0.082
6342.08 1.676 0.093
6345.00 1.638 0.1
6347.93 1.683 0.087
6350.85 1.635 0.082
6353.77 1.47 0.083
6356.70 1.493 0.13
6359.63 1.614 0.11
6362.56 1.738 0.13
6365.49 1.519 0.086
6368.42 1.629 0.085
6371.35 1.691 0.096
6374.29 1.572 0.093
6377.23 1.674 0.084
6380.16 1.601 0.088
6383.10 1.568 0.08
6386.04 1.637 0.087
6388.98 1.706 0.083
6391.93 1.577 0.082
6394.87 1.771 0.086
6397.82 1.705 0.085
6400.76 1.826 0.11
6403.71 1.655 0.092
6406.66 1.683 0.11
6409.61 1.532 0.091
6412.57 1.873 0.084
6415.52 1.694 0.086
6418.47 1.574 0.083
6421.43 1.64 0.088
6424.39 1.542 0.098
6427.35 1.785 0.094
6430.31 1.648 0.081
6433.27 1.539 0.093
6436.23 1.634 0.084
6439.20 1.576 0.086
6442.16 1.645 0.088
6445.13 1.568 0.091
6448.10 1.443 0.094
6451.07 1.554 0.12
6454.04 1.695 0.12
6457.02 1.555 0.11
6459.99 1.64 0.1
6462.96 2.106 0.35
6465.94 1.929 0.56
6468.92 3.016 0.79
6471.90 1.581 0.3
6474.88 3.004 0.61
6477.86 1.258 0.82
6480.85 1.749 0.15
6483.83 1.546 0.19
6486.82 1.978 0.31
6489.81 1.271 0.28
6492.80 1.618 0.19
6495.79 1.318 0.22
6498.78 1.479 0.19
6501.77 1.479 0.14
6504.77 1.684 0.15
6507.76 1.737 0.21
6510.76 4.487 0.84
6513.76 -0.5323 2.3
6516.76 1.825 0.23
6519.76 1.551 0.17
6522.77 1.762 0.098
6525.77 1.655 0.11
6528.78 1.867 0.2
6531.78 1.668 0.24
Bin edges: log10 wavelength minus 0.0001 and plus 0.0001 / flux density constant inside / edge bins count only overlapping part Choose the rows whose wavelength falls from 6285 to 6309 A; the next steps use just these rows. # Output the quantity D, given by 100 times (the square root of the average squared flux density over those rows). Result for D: 166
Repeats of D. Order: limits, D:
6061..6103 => 168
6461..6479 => 225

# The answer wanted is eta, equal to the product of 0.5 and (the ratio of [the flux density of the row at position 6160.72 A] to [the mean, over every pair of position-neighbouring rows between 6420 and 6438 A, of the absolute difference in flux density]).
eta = 5.8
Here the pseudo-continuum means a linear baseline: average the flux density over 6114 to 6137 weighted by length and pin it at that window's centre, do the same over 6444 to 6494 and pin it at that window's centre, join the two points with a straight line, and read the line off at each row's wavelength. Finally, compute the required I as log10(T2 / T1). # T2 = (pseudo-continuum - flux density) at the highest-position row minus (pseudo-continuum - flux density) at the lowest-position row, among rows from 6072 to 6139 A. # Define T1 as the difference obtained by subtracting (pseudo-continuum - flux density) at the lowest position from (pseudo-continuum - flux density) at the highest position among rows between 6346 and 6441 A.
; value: 0.7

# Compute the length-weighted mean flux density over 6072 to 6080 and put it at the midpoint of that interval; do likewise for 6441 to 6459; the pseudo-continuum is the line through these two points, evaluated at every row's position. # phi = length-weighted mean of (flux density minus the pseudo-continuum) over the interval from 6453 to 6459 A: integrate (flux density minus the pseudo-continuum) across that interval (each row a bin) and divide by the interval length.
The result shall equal 0.046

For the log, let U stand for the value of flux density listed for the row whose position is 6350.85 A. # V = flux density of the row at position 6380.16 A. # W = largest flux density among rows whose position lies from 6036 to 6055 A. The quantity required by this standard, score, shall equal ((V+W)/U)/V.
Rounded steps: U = 1.635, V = 1.601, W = 1.842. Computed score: 1.32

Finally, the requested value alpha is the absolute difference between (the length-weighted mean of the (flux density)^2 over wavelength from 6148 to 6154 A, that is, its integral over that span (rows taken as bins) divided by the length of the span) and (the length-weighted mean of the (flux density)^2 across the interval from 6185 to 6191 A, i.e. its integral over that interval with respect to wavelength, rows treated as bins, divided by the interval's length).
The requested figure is 0.0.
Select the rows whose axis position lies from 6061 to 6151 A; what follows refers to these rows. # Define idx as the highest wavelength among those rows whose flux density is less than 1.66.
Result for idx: 6149.39 A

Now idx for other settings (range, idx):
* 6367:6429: 6424.39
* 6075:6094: 6090.20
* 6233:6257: 6255.06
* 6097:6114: 6112.68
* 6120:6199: 6192.01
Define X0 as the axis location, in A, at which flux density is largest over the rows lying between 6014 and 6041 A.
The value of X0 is 6034.37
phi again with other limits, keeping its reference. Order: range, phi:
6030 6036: 0.024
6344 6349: 0.057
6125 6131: 0.047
